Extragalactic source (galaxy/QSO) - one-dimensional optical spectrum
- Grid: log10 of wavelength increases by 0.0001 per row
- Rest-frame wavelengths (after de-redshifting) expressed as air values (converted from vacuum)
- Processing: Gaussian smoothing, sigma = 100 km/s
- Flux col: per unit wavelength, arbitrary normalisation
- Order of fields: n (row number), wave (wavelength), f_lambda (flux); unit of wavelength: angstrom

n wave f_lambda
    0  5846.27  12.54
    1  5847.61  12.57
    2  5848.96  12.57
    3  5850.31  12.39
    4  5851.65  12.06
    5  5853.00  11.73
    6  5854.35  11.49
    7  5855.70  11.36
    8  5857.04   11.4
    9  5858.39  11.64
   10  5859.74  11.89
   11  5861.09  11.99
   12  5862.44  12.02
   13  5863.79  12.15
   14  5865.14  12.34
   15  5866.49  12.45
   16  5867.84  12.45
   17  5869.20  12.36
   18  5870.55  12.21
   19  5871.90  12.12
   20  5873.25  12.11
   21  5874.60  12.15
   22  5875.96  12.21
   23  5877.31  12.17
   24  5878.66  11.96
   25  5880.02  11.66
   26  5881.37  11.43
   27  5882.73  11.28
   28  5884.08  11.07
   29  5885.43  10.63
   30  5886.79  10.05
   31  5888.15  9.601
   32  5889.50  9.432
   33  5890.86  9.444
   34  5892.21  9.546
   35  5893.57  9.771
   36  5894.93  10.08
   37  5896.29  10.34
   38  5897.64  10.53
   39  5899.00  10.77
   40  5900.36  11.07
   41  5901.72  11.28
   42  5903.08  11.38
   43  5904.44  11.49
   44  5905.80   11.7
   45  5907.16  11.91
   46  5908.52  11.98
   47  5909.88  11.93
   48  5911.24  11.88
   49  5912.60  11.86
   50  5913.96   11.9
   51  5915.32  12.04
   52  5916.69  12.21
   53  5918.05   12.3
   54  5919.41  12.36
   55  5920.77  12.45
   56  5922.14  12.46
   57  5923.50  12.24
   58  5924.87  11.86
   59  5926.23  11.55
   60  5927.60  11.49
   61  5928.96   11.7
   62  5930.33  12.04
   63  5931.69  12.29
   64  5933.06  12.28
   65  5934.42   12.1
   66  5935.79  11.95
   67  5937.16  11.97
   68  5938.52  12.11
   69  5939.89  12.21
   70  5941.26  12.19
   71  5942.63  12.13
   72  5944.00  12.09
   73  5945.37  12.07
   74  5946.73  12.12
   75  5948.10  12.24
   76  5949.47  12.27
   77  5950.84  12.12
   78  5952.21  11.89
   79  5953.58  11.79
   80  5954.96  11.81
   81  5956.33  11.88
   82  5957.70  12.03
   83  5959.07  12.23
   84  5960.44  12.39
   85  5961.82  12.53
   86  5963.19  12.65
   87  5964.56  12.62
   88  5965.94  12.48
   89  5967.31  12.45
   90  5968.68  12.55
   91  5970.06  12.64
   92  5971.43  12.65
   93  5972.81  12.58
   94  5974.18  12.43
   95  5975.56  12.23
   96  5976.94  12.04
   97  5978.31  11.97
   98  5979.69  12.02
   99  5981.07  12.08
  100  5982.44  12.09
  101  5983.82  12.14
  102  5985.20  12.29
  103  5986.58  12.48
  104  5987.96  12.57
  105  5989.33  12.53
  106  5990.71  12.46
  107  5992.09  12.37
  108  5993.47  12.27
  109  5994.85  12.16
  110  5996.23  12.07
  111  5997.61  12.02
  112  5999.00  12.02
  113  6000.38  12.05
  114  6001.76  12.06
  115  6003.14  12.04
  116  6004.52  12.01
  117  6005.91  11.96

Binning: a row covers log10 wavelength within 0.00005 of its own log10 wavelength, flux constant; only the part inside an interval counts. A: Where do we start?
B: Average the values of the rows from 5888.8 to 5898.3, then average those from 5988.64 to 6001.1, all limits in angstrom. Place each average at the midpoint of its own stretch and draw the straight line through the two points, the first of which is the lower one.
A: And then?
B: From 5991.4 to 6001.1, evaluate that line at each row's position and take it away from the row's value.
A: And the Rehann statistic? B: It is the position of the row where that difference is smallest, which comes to 6000.38 angstrom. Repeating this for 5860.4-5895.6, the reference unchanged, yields 5890.86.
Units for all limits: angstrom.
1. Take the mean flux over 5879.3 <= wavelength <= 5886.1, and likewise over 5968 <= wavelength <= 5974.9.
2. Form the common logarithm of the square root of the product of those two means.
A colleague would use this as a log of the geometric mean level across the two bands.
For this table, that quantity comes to 1.07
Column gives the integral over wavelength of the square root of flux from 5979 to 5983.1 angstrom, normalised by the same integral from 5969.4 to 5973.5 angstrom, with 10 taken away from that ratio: -9.02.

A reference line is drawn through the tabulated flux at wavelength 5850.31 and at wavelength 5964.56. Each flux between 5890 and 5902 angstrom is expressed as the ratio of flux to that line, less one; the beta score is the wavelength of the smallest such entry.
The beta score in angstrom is 5890.86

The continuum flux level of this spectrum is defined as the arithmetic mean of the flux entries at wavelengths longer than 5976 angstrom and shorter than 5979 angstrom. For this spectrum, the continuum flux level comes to 12.0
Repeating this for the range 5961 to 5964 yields 12.6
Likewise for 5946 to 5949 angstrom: 12.2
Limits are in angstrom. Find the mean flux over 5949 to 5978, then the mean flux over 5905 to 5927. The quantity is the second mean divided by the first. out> 0.979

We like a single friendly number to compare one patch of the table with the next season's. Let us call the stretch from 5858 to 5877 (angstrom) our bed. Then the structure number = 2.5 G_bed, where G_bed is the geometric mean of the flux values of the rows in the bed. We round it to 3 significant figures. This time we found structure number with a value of 30.4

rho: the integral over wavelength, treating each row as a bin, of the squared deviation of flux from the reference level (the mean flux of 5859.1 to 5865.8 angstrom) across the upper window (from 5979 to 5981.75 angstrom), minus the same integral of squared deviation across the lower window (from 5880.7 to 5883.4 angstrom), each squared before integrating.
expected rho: -1.4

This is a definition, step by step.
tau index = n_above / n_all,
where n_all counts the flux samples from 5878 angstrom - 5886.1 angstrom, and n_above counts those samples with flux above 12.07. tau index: 0.0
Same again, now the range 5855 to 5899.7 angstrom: 0.3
